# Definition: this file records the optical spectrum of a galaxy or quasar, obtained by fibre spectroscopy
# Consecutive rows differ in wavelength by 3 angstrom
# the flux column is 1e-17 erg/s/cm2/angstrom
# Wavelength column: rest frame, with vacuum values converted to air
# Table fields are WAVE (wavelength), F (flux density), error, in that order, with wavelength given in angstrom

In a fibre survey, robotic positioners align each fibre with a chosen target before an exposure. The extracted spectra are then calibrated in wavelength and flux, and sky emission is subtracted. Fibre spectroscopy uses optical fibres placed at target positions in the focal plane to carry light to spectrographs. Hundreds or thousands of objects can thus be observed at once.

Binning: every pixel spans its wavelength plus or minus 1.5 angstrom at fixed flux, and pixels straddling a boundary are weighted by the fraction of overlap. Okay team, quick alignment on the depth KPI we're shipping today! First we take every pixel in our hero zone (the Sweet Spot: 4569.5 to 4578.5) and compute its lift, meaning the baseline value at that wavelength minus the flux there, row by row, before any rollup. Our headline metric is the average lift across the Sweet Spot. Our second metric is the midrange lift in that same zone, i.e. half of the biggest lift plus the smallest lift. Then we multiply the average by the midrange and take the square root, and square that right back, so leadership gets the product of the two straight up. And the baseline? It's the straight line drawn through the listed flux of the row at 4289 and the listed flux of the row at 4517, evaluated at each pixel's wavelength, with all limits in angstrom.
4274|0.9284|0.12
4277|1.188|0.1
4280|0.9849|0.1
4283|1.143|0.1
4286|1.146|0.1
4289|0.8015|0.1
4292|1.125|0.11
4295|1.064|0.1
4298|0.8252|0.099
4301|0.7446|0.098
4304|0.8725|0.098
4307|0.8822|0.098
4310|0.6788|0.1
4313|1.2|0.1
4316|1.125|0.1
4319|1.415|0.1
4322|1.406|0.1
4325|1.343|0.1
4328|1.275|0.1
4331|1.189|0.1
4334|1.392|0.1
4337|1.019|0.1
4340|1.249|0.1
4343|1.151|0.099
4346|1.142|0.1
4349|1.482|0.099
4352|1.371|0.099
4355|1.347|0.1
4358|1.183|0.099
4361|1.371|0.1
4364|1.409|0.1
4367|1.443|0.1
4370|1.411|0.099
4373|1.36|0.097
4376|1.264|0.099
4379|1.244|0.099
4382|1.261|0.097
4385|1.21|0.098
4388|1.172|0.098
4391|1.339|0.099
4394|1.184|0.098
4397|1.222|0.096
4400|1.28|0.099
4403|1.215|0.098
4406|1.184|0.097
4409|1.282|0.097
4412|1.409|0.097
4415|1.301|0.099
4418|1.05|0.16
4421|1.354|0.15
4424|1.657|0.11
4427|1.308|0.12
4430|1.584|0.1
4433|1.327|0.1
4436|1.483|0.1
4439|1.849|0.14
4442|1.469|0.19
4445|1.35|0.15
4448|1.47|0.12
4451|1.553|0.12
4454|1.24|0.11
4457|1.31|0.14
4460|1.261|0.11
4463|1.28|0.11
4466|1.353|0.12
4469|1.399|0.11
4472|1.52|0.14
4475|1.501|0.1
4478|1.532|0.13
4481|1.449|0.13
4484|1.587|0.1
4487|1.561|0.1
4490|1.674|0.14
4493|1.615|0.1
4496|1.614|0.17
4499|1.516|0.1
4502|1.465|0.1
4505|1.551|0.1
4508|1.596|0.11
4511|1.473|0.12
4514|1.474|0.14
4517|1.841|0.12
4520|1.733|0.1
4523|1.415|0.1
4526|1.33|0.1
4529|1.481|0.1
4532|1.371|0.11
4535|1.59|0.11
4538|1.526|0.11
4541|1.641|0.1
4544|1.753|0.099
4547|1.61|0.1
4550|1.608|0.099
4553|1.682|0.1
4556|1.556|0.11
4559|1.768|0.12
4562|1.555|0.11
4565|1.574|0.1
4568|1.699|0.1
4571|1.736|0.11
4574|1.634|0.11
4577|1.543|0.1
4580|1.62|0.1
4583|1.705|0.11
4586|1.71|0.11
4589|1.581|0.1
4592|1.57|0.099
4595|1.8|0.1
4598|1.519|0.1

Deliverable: 0.21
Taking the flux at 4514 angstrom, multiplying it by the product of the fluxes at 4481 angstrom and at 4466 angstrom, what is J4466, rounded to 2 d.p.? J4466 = 2.89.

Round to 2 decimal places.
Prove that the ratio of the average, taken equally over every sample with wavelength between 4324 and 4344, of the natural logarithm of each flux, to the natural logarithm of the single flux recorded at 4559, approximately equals 0.36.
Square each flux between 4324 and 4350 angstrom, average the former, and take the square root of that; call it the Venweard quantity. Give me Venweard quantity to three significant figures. 1.26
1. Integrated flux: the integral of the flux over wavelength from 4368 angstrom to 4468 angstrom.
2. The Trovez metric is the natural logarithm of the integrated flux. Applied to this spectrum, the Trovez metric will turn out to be 4.9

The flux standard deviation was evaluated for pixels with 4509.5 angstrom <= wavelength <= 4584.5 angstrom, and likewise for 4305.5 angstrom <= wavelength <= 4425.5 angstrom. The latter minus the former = 0.040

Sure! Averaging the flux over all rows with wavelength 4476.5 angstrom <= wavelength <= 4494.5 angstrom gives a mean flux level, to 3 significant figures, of 1.57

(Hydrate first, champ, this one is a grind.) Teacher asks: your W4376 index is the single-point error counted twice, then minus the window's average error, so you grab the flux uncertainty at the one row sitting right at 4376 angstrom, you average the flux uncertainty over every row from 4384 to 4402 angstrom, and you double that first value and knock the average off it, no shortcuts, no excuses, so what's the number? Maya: 0.100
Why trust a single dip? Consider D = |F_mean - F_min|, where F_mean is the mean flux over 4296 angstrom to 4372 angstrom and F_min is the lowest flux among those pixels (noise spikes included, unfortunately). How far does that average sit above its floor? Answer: 0.52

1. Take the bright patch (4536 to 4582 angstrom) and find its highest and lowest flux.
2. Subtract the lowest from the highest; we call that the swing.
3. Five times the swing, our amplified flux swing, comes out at 1.2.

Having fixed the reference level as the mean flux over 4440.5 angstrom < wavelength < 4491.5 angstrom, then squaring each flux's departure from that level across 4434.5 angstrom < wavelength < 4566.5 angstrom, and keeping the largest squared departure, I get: 0.166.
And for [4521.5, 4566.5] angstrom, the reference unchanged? 0.106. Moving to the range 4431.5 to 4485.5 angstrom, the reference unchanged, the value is 0.166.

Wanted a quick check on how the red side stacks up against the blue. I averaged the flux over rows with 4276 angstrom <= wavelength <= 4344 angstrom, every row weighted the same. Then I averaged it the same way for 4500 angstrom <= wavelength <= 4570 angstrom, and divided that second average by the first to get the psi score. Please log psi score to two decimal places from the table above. 1.44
